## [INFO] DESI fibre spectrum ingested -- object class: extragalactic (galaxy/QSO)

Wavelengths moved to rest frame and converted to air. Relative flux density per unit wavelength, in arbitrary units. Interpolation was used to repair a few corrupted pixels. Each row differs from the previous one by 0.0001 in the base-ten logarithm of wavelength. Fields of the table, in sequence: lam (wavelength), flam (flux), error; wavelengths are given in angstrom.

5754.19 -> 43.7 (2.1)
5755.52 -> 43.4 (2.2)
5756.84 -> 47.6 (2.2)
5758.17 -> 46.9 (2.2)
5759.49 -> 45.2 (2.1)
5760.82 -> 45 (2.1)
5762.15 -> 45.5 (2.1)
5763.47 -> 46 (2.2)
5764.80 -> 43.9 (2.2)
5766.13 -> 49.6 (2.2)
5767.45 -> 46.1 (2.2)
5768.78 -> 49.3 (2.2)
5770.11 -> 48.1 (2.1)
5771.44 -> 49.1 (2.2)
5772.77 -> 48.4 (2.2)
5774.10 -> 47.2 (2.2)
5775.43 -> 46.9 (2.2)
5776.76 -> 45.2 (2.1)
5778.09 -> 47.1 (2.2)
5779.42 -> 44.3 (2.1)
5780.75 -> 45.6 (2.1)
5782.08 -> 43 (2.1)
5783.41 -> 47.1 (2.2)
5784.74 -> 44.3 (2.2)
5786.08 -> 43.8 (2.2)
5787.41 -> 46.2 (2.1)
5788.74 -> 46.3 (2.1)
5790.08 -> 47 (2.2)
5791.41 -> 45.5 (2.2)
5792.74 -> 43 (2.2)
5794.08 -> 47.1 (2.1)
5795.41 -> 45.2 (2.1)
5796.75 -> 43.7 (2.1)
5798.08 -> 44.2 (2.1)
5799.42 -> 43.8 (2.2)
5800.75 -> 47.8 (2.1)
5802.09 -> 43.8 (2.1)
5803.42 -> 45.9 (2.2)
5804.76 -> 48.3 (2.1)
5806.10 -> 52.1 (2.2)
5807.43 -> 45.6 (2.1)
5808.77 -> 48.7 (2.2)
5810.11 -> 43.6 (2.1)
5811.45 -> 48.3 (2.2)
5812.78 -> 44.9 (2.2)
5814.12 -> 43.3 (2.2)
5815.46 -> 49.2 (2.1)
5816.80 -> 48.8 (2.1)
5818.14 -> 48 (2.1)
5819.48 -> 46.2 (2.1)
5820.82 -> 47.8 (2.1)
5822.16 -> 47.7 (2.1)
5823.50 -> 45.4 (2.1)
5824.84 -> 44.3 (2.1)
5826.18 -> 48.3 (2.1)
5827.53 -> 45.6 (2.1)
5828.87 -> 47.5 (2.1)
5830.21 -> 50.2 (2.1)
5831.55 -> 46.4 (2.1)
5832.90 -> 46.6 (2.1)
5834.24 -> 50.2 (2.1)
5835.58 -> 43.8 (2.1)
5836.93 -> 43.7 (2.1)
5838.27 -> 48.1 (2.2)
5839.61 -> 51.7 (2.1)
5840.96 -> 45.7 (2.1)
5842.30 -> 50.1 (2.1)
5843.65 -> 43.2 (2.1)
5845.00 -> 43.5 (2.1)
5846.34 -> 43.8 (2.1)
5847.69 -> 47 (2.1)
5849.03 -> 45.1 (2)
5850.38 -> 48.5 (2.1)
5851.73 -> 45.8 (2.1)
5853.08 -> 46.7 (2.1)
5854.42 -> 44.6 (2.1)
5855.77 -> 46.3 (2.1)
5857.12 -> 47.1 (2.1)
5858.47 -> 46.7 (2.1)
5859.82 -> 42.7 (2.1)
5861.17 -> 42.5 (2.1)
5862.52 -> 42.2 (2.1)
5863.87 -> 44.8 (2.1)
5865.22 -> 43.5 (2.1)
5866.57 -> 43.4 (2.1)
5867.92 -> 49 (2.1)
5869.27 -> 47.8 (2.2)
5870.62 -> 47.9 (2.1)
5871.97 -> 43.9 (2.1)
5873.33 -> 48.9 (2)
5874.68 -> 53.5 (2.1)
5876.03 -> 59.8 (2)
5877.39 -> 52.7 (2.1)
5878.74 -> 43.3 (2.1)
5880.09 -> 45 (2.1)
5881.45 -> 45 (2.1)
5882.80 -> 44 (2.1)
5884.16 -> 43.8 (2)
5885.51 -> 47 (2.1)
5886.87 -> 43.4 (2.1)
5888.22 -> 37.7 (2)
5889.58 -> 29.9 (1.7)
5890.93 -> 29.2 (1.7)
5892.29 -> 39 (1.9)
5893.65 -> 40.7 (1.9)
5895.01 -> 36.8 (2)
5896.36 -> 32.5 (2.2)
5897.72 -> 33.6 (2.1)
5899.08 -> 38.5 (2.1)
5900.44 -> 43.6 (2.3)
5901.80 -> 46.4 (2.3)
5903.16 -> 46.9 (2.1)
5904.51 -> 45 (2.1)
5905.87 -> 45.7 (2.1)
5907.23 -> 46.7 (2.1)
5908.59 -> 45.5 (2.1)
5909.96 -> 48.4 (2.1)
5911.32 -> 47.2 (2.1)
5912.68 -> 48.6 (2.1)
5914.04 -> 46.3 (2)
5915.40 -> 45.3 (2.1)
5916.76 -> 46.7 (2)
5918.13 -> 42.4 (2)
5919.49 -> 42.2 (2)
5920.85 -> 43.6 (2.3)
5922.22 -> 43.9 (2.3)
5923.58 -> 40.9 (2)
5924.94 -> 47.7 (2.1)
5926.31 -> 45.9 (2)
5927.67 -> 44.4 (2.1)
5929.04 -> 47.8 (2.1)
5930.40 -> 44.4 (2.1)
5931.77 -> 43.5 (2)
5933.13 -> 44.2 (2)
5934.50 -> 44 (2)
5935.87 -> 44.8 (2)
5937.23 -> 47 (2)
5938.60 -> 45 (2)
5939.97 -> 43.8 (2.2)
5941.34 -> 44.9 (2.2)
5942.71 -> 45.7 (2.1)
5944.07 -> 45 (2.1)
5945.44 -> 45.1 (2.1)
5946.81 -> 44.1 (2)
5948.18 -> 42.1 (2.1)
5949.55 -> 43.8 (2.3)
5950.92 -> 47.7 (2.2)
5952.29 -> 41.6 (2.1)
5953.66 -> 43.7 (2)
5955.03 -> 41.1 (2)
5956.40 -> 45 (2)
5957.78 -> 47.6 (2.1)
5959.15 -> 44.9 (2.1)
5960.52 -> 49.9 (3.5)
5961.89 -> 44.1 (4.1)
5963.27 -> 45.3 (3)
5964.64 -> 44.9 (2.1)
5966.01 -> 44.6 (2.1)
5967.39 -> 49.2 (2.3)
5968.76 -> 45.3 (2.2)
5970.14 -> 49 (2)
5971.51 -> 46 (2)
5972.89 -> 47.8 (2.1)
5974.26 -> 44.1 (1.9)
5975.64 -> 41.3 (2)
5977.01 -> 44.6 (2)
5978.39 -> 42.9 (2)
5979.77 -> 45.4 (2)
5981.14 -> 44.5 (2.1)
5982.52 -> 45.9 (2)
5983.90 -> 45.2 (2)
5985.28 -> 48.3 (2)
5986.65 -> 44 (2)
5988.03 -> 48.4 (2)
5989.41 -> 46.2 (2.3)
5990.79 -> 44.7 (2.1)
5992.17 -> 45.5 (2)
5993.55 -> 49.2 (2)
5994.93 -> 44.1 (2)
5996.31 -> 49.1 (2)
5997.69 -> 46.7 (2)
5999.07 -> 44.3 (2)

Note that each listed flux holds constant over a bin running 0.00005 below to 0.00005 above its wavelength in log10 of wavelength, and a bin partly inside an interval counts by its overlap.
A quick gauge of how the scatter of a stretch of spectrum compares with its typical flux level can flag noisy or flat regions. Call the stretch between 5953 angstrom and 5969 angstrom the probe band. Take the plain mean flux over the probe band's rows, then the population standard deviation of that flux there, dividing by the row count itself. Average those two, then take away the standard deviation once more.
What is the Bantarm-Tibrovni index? 21.58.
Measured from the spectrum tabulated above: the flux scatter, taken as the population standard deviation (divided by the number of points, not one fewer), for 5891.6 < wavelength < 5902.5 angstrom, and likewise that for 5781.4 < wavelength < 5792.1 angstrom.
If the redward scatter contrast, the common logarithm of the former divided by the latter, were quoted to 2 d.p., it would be 0.49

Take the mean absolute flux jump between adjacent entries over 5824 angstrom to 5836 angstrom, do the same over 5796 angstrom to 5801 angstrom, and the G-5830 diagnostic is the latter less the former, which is -1.5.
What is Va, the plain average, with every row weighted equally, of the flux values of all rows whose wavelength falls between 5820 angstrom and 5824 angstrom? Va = 47.0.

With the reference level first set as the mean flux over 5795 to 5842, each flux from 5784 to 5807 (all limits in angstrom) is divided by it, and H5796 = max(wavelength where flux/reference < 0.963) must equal 5802.09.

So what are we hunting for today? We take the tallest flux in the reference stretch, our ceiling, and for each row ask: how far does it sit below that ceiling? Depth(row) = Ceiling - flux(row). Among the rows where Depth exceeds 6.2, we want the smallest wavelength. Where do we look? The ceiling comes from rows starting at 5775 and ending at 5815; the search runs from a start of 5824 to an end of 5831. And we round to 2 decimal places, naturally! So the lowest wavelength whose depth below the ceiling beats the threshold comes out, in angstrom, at 5824.84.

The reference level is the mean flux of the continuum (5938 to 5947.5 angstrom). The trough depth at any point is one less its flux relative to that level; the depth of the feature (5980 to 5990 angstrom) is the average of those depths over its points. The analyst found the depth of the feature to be -0.03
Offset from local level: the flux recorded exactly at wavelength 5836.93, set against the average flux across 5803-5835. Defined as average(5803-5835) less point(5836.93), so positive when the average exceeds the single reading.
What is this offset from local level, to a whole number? 4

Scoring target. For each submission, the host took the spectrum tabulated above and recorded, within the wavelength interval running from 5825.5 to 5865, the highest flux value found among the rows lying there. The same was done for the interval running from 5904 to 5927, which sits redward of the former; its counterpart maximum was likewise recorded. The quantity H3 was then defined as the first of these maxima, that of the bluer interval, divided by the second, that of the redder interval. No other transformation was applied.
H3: 1.06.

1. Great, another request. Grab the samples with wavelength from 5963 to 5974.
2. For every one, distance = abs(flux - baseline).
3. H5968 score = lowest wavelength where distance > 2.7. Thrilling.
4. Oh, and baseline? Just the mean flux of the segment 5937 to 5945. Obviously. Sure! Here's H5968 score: 5967.39 angstrom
